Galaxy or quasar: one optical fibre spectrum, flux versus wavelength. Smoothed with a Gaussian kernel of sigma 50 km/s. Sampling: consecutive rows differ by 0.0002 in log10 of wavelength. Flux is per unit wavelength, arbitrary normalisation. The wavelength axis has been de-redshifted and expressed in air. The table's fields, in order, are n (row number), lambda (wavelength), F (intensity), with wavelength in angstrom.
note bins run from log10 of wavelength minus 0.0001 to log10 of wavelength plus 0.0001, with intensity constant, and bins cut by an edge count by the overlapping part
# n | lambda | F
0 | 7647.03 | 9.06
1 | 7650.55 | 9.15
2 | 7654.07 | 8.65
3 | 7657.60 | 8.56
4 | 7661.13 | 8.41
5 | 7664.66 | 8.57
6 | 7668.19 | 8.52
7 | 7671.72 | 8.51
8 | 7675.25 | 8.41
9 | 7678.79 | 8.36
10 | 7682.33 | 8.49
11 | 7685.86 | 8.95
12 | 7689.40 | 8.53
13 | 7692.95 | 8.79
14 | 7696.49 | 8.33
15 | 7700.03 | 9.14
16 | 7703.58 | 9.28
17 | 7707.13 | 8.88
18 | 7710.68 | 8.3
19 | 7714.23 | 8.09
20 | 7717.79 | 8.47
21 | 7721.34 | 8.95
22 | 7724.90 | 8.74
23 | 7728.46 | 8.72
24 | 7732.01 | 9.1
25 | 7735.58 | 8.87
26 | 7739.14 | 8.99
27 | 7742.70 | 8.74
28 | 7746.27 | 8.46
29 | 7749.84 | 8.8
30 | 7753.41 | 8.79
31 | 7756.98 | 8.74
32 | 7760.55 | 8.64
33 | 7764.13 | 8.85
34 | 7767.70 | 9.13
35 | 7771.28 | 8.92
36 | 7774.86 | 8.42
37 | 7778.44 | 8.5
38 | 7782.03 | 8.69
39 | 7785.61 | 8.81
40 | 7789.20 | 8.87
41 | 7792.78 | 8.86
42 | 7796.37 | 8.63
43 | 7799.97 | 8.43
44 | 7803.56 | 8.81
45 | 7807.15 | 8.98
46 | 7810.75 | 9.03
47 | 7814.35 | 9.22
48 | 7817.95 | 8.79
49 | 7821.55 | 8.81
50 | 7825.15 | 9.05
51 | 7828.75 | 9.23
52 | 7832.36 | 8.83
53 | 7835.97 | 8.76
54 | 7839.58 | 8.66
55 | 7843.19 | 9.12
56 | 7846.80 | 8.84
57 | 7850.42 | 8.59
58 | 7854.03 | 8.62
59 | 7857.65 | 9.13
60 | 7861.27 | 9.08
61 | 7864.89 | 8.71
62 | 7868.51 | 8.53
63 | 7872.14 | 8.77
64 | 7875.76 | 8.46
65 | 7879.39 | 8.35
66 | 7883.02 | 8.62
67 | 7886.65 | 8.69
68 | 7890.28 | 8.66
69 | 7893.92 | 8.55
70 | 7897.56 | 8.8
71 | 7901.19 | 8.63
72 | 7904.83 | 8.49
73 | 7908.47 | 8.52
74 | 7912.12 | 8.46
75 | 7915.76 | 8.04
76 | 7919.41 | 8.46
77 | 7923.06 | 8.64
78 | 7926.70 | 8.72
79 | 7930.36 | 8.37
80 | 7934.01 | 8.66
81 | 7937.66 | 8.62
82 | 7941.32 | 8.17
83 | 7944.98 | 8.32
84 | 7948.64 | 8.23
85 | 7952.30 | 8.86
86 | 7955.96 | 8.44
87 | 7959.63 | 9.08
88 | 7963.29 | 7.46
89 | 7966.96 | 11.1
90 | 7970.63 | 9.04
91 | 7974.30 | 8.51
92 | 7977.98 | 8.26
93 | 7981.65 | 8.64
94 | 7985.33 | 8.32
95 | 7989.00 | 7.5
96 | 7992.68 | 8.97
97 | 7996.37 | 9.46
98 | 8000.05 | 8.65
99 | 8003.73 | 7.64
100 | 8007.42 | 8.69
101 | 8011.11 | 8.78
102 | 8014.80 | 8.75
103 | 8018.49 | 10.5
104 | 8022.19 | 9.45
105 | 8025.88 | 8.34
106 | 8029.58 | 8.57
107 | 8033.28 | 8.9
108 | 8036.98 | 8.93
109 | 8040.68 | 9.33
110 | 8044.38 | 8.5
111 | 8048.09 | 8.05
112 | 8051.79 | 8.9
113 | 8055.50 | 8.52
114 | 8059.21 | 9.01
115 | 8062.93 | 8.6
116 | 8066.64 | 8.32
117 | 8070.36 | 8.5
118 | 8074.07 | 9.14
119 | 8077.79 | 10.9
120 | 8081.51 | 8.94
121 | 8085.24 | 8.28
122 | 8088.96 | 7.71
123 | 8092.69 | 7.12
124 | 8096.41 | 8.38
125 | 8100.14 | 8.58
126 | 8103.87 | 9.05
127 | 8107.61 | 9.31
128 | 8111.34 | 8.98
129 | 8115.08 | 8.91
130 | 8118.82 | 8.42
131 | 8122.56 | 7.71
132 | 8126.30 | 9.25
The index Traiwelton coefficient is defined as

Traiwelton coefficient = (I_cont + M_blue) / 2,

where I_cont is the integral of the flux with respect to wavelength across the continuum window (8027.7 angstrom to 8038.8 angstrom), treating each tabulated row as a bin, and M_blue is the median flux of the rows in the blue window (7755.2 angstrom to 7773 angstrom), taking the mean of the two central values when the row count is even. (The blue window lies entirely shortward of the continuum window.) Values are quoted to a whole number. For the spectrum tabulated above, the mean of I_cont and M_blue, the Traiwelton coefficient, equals 53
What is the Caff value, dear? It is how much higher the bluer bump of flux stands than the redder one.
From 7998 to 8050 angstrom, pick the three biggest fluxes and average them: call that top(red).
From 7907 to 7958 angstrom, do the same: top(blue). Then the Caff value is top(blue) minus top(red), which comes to -1.0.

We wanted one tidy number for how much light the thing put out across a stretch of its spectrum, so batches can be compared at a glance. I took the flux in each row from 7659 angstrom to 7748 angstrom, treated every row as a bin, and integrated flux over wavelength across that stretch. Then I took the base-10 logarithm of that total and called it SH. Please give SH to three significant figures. 2.89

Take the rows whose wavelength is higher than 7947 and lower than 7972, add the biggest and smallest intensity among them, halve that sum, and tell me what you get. 9.28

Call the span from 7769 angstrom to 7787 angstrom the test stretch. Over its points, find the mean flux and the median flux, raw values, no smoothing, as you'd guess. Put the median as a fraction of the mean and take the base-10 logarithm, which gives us 0.001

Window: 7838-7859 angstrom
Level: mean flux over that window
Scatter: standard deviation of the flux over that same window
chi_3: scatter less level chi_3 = -8.6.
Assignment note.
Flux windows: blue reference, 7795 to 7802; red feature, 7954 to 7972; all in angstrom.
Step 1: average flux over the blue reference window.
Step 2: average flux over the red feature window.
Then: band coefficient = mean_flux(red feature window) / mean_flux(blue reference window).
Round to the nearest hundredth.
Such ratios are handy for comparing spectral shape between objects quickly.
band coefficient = 1.06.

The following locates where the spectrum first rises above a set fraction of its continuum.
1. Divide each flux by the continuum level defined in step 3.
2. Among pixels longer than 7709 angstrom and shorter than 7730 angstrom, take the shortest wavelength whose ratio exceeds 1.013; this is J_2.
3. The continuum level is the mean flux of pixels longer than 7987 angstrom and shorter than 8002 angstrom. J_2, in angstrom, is 7721.34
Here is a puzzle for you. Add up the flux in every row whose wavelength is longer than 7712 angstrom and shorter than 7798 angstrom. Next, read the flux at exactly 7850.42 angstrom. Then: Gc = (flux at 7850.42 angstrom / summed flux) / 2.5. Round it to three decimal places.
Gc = 0.016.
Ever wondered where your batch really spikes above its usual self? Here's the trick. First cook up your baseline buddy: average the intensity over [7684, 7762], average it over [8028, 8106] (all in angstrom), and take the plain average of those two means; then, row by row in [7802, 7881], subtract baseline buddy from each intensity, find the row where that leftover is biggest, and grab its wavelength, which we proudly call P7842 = 7828.75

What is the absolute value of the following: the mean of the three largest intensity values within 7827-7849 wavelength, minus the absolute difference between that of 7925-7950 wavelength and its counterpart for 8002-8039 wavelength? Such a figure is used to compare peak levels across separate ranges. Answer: 8.1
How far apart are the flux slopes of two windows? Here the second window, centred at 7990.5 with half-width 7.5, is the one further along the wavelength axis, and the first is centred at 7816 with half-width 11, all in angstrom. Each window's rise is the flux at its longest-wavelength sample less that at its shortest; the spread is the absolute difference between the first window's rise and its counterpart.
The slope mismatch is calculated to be 1.1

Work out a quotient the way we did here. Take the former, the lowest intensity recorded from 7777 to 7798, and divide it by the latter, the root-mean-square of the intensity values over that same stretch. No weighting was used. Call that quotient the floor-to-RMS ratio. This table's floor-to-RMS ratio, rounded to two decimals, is 0.97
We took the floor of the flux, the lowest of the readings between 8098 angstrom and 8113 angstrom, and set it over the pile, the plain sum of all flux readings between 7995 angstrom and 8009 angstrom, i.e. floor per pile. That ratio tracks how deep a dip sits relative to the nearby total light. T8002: 0.249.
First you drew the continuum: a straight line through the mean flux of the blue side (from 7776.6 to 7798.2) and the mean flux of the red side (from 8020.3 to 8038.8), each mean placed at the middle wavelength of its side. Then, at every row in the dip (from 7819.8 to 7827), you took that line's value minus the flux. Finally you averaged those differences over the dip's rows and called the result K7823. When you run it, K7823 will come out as -0.19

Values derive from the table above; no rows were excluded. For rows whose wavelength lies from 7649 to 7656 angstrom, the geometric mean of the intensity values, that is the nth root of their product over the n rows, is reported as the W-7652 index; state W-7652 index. 8.90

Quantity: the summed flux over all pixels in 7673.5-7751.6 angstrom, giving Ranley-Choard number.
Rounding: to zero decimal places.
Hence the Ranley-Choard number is 191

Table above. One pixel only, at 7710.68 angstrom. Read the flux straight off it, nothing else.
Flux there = 8.3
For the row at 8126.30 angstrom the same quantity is 9.25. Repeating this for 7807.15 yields 8.98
